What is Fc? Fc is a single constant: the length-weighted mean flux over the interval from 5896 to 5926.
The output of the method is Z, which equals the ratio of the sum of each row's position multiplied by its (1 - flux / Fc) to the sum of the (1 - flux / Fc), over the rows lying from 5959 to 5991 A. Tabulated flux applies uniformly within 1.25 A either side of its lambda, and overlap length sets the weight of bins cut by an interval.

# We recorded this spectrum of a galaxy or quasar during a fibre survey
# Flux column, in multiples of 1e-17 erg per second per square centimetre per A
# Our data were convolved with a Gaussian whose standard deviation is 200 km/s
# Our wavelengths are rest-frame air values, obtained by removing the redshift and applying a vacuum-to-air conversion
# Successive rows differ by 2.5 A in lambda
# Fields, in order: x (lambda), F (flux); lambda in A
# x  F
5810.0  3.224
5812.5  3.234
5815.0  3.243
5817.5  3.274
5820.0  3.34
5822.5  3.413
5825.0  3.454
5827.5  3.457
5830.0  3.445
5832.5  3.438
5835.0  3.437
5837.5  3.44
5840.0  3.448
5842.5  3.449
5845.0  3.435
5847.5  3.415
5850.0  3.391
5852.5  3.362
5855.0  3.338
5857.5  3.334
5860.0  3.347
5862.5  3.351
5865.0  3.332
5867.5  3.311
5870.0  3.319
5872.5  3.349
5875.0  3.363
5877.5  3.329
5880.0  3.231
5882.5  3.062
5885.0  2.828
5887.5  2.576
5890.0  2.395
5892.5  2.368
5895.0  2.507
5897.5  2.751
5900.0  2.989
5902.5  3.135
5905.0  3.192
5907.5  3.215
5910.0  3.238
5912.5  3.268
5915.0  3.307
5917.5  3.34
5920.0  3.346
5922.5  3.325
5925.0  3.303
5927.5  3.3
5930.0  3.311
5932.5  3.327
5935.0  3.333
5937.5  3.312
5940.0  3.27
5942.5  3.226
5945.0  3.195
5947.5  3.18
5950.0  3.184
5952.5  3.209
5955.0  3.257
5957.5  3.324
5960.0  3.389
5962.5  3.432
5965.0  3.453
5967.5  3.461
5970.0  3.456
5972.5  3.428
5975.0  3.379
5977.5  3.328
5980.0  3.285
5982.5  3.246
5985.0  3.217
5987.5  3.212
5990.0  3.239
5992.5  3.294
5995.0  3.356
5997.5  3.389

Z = 5970.0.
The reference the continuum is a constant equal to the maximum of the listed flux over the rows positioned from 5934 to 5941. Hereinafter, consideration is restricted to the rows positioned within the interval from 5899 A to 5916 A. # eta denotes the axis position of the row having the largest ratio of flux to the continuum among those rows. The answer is 5915.0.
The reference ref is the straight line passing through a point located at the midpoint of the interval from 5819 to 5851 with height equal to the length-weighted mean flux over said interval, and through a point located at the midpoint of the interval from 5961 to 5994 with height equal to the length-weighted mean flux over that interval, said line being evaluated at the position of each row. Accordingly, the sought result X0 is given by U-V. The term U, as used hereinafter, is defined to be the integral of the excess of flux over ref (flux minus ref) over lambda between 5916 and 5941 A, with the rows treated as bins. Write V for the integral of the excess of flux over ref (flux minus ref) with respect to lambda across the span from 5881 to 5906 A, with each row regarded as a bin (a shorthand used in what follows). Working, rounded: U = -1.4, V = -15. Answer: 13.9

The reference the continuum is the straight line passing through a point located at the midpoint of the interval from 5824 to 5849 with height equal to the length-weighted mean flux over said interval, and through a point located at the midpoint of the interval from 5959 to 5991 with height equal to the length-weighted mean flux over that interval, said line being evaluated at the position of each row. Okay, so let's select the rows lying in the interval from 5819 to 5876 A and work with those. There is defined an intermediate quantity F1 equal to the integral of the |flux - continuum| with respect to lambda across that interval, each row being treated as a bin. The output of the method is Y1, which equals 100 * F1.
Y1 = 266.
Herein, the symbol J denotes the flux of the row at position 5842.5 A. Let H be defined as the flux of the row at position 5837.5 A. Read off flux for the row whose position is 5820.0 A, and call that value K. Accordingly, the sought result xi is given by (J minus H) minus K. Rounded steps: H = 3.44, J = 3.449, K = 3.34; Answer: -3.33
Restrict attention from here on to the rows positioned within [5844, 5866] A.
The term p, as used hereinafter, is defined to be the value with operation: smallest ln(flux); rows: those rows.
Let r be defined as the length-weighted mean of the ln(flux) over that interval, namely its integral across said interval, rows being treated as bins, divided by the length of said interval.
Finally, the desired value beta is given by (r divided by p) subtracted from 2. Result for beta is 0.991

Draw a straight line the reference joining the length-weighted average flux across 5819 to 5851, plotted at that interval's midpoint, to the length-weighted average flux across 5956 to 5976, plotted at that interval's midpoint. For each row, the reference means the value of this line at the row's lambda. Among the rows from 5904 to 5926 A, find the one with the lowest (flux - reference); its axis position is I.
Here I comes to 5905.0 A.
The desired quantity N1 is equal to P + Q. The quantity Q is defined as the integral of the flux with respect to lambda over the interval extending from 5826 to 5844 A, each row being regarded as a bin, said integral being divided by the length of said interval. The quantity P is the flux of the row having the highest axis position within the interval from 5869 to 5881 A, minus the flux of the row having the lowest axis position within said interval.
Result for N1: 3.36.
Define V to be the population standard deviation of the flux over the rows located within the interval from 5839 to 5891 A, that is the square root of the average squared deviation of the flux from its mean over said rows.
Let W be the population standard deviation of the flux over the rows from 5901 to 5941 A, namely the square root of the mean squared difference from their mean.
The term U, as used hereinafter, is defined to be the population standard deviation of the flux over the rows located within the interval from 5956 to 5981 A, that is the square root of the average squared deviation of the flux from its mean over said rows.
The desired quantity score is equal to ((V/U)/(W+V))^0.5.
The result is 3.7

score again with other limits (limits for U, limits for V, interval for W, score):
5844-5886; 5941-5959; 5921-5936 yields 2.4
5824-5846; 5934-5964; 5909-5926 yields 9.7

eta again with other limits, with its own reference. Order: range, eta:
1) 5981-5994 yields 5992.5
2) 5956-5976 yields 5967.5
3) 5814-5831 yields 5827.5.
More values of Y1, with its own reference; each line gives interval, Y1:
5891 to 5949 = 1311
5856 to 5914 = 1907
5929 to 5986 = 528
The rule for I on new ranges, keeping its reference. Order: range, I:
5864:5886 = 5885.0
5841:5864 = 5857.5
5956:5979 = 5957.5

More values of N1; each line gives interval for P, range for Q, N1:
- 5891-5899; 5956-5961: 3.73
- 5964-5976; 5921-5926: 3.24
